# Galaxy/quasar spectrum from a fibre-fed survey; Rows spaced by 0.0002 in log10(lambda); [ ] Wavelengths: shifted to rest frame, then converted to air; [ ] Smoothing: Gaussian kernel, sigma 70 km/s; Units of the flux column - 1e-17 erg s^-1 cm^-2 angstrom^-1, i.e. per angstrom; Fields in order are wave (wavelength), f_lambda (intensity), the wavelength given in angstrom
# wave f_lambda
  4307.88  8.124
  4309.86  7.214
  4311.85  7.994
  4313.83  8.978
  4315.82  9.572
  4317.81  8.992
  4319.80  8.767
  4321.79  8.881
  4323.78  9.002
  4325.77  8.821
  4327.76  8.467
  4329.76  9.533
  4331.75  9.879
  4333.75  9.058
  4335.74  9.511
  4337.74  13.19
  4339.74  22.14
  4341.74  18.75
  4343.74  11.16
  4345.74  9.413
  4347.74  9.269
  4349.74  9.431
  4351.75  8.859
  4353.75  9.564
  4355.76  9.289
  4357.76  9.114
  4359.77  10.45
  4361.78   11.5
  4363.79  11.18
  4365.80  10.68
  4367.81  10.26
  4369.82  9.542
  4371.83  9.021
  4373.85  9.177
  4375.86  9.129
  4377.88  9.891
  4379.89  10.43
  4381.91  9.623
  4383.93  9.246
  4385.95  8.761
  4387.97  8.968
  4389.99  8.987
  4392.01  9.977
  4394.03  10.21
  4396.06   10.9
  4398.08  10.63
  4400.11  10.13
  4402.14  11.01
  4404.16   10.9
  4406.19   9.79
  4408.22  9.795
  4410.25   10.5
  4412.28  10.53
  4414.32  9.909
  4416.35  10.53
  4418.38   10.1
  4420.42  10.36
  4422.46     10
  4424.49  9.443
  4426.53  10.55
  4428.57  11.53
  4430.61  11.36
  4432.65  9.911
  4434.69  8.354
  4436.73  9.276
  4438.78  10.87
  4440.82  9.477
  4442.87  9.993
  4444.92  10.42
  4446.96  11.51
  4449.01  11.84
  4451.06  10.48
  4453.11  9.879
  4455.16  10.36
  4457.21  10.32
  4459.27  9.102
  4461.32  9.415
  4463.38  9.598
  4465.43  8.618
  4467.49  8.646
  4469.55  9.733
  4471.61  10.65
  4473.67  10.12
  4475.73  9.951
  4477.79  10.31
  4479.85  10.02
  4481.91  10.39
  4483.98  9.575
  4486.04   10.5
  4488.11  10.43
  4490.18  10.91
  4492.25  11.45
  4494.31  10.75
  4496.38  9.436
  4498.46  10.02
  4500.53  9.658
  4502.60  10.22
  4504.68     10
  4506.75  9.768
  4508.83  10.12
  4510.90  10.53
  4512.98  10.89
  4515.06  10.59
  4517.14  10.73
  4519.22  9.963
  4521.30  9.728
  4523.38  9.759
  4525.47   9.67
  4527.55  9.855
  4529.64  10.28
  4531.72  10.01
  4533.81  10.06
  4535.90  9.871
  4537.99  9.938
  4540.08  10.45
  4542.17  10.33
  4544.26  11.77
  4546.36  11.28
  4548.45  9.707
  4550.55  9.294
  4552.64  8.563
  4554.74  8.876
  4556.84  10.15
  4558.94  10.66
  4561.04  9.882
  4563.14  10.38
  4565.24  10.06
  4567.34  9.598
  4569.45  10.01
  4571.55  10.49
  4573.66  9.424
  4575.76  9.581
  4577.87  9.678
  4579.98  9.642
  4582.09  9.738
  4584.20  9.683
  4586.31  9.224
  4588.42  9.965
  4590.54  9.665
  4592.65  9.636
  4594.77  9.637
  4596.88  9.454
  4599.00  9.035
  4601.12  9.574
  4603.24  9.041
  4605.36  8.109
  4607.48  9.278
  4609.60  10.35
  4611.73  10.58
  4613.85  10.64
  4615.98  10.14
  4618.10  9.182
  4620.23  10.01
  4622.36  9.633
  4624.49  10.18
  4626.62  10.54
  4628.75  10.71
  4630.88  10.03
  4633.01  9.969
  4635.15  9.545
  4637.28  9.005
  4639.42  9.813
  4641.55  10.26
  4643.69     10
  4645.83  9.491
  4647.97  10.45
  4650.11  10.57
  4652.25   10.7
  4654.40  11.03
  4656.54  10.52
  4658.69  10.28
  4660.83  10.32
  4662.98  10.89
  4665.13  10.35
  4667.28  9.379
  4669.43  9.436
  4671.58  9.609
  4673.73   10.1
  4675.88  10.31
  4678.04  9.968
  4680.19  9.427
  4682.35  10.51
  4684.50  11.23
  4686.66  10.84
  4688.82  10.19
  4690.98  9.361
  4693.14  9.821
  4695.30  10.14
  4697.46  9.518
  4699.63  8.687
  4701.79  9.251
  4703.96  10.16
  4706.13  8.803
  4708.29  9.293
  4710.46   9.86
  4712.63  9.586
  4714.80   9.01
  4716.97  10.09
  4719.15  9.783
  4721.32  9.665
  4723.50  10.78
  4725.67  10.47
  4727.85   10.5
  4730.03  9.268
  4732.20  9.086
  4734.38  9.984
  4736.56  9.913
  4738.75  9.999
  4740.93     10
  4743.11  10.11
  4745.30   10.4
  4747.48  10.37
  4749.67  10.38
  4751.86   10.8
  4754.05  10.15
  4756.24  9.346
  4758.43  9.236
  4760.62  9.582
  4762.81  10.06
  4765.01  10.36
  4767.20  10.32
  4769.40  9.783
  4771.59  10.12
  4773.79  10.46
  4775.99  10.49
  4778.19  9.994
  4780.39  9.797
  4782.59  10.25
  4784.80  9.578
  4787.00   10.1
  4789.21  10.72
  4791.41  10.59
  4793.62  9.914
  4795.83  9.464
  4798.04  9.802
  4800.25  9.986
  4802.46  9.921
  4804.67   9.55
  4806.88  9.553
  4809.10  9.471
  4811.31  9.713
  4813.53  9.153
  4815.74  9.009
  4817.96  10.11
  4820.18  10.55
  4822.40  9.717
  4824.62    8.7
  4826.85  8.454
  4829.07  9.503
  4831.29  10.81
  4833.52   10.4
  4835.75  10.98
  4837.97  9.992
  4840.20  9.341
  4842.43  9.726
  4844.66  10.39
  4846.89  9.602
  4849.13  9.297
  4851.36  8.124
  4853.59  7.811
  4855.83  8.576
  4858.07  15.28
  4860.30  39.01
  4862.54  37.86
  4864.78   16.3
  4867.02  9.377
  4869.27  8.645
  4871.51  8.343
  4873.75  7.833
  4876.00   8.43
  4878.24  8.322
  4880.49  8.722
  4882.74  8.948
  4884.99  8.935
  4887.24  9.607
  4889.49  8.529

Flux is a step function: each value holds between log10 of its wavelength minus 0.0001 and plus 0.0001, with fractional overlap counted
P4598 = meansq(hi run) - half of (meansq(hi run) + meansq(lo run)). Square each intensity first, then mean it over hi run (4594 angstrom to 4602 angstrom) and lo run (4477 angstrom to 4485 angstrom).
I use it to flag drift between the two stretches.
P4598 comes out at -6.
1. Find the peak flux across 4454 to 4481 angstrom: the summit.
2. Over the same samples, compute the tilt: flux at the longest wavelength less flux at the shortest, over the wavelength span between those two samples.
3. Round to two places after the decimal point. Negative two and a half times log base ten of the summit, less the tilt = -2.55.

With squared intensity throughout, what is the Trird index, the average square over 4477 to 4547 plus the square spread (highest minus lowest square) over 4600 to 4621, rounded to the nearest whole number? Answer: 153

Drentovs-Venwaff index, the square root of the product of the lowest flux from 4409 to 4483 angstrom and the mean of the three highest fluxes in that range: 9.9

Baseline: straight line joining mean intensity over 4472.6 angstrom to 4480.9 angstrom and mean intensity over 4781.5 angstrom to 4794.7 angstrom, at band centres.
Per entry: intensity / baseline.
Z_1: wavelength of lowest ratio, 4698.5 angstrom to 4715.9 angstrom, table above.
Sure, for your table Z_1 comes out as 4699.63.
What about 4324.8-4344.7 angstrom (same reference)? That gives 4327.76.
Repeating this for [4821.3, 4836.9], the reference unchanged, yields 4826.85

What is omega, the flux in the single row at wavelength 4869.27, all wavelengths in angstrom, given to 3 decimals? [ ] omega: 8.645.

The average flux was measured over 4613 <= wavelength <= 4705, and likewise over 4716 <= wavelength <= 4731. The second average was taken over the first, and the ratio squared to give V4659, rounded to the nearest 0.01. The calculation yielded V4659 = 1.01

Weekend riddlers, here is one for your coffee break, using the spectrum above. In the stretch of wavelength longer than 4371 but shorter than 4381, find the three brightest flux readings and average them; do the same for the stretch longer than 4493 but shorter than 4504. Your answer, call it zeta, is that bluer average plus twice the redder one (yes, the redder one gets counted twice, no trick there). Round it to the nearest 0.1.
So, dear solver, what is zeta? 30.5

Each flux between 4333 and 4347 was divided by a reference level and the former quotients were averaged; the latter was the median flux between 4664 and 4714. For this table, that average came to 1.36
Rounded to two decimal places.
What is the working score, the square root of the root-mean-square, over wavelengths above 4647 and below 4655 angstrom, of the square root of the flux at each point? 1.81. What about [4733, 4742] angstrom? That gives 1.78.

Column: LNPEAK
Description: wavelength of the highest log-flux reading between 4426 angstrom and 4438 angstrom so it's 4428.57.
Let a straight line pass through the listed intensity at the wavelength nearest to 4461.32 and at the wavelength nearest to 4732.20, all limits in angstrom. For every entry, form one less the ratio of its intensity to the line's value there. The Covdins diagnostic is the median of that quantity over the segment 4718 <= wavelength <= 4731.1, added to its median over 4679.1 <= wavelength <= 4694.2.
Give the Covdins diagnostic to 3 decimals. -0.228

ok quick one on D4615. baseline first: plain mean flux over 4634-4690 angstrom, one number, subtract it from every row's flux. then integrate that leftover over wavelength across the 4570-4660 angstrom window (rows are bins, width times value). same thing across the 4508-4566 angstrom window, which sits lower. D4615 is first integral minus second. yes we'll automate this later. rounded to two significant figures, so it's -24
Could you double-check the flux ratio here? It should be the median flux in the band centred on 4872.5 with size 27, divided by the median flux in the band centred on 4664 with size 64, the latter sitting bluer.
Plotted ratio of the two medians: 0.87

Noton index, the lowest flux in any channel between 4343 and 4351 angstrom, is 9.269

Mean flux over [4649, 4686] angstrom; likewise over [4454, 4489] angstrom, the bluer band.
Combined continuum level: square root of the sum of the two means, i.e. 4.49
